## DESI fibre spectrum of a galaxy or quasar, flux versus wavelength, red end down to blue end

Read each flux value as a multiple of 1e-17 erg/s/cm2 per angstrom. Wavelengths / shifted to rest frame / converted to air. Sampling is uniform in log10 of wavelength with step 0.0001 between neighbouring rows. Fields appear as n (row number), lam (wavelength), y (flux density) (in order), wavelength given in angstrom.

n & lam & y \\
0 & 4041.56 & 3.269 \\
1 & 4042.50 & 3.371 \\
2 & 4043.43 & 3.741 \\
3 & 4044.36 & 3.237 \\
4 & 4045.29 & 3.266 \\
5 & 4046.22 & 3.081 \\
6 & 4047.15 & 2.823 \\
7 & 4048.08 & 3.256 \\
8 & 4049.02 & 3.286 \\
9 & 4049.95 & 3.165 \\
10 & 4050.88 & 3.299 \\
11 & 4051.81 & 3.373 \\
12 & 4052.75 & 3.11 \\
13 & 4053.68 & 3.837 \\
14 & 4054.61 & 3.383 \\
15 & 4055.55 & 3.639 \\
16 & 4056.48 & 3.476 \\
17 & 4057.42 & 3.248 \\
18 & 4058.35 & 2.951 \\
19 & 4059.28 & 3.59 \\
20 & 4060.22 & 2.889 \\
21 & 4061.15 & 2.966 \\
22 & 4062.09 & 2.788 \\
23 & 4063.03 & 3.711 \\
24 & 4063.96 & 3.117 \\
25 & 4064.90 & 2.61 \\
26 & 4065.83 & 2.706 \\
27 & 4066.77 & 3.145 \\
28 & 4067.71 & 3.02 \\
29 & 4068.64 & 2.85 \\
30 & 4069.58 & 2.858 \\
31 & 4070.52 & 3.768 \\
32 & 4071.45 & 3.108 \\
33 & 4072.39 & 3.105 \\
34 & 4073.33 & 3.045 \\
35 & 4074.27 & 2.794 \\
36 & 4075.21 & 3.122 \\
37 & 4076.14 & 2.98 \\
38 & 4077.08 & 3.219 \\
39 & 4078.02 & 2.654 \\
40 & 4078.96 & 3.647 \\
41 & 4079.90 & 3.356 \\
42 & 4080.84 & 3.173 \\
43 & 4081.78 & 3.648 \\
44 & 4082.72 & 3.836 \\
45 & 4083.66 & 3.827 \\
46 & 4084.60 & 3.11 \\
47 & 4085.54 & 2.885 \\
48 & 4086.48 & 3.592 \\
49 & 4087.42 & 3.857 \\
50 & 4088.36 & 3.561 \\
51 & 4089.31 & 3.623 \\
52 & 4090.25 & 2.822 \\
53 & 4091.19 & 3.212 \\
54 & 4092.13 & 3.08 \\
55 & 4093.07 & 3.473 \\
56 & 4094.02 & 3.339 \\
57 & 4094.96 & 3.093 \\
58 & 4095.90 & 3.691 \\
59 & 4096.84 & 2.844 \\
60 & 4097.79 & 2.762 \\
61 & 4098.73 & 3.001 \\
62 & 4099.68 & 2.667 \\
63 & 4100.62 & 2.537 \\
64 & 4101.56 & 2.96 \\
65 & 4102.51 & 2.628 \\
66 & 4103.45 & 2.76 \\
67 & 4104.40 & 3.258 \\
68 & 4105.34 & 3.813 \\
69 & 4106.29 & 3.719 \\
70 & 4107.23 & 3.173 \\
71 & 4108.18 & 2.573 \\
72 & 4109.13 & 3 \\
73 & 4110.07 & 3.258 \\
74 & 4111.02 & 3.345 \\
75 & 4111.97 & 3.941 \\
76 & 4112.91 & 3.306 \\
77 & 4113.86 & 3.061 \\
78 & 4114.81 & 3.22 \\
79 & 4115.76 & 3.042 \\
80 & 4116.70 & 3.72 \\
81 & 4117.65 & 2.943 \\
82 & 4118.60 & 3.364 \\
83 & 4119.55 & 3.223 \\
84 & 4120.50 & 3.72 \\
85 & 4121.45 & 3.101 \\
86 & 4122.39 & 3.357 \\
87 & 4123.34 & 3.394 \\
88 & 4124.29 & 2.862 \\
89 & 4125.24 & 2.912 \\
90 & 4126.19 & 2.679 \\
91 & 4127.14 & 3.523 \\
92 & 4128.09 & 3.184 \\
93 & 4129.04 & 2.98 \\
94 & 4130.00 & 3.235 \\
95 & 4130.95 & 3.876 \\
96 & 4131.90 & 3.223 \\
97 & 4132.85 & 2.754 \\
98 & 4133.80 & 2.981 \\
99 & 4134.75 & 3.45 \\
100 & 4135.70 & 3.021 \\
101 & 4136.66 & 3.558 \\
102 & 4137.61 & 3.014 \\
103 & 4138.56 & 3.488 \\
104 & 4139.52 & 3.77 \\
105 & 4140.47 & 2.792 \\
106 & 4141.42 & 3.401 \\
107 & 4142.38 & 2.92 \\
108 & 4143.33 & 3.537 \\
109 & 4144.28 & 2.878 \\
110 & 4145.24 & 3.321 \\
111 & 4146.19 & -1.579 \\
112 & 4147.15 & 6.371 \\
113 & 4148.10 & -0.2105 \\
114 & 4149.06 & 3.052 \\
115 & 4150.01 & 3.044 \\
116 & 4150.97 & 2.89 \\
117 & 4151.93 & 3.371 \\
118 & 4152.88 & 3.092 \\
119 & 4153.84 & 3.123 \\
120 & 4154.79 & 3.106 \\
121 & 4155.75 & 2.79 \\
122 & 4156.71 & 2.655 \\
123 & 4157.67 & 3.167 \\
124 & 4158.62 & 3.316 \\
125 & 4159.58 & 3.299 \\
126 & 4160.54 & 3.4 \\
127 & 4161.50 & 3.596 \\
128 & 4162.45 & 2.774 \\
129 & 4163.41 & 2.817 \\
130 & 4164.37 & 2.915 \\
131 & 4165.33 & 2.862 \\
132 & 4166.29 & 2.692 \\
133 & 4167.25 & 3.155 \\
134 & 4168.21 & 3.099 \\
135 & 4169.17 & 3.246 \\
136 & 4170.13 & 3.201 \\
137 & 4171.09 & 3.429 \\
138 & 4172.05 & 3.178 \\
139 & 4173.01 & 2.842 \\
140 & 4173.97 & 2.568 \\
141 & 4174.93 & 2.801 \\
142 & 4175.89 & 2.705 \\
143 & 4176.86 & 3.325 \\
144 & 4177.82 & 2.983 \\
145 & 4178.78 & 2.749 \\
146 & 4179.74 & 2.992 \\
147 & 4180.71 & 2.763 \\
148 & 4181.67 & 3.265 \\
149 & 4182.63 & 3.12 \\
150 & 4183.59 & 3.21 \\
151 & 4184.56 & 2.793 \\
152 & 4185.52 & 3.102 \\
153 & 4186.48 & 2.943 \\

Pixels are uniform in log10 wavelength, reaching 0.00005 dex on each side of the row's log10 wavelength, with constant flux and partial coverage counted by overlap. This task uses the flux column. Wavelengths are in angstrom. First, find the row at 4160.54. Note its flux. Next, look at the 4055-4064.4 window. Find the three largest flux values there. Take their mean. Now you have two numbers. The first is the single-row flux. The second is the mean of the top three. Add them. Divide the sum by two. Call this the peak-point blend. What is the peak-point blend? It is 3.52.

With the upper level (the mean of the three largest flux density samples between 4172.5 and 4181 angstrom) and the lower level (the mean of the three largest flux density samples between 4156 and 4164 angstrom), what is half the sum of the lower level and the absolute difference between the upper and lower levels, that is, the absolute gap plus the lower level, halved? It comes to 1.89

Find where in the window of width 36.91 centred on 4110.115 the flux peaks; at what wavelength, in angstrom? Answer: 4111.97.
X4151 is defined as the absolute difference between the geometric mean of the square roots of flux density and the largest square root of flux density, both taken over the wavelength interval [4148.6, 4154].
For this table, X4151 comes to 0.078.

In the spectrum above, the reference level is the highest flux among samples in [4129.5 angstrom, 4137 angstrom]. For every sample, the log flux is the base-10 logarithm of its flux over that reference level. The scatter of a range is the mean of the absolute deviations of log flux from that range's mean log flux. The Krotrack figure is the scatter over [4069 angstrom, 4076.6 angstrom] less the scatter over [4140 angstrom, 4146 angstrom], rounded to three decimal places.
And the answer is -0.014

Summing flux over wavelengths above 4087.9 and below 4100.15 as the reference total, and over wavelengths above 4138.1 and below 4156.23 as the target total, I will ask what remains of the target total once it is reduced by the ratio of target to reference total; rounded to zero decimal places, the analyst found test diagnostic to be 54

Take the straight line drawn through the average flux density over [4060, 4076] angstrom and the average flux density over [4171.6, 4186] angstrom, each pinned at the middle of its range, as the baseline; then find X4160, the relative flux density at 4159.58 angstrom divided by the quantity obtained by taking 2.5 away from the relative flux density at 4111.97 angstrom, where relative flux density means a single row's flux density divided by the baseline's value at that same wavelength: -0.93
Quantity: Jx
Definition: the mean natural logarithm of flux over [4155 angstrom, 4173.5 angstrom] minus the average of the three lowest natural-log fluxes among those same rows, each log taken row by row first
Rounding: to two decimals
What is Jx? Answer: 0.12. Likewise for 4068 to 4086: 0.14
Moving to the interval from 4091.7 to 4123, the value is 0.20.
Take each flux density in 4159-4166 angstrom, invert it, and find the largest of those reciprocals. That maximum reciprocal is 0.360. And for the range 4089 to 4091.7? 0.354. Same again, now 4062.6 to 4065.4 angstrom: 0.383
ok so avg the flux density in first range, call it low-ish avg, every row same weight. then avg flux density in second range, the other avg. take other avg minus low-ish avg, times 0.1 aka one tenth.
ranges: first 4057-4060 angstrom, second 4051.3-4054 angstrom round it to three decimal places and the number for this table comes 0.018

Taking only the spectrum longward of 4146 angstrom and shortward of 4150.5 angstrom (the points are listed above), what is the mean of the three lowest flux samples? 0.42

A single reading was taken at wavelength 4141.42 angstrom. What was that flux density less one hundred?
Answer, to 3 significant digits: -96.6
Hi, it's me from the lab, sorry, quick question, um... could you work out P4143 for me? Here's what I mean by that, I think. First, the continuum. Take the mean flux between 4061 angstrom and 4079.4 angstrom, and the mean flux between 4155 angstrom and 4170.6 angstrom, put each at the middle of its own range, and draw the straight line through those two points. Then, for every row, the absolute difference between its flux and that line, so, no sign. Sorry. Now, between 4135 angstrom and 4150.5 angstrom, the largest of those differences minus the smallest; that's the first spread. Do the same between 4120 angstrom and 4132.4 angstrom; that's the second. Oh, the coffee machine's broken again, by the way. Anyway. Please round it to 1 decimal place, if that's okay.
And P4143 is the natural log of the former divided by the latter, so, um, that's 1.8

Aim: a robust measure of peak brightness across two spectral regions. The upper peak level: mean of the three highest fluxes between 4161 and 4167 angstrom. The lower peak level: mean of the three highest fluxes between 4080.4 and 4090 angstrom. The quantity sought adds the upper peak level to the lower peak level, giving 7.0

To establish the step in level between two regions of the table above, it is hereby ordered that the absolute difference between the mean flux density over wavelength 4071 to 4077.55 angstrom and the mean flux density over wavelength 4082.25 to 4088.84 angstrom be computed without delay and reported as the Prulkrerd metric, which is 0.47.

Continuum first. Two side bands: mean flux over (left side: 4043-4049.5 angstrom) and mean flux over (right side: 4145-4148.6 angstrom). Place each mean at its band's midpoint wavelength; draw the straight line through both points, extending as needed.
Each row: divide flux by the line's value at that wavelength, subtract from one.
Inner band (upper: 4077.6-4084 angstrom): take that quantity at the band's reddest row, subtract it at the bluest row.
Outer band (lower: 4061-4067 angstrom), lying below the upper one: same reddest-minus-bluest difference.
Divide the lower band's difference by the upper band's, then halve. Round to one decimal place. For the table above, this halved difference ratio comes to 0.1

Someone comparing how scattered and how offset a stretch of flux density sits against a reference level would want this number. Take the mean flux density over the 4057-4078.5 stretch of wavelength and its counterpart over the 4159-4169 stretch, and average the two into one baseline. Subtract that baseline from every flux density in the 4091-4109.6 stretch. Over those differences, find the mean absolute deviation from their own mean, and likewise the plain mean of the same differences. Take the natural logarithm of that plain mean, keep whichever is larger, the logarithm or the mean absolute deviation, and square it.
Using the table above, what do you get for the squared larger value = 0.09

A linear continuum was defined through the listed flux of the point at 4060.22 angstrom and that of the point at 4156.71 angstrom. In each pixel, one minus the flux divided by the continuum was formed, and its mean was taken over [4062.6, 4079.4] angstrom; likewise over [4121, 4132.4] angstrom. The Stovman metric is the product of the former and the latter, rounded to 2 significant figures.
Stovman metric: 0.013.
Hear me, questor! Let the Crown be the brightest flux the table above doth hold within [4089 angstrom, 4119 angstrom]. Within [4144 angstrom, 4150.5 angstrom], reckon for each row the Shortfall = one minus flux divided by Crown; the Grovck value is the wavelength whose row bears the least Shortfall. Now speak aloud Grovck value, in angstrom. 4147.15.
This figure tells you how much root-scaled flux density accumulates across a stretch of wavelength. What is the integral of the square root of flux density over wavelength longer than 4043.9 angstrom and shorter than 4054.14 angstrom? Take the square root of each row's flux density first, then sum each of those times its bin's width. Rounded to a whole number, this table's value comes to 18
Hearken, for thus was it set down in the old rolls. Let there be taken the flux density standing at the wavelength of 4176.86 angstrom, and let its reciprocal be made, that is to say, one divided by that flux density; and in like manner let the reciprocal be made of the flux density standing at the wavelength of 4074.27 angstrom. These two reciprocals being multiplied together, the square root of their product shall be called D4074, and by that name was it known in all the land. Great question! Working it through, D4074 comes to 0.328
